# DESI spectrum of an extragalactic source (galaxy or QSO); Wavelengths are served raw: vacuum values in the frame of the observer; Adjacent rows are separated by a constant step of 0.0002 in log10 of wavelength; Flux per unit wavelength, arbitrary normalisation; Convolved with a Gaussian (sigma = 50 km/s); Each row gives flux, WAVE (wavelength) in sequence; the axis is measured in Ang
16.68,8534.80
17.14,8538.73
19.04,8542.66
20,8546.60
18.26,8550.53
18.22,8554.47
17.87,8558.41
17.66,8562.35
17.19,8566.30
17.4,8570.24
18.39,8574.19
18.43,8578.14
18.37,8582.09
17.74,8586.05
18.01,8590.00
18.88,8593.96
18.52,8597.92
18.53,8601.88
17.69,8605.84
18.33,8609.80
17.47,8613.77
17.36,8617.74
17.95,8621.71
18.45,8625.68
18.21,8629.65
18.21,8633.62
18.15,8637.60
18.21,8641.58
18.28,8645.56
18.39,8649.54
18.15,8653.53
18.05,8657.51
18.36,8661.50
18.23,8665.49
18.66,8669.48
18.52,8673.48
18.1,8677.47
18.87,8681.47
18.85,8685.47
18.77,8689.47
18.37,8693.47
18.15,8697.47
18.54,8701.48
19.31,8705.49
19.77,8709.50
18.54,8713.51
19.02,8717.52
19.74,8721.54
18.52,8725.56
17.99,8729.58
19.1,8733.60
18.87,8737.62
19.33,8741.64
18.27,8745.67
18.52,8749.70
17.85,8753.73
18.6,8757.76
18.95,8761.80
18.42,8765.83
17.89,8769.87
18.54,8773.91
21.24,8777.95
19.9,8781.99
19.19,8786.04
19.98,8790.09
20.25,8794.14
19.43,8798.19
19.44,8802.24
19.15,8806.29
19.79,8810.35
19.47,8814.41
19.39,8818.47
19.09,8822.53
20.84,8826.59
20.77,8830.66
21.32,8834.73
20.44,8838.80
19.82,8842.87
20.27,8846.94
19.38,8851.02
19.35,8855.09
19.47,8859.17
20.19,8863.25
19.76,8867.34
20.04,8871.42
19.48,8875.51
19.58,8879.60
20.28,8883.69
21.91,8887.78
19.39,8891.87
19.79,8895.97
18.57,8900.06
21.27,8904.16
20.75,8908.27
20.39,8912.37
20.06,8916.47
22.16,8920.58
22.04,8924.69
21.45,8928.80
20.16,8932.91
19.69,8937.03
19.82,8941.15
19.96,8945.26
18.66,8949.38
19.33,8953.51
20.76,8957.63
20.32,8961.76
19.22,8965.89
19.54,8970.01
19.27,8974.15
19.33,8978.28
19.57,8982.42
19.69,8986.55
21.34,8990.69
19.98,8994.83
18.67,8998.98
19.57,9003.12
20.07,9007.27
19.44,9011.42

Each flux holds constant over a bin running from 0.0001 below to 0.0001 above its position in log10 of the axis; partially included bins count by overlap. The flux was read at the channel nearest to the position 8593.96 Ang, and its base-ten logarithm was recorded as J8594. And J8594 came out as 1.28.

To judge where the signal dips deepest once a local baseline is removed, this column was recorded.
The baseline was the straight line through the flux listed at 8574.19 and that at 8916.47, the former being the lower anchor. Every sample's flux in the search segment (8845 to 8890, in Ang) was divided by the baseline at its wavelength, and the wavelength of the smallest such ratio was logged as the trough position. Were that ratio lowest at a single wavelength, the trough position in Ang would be 8855.09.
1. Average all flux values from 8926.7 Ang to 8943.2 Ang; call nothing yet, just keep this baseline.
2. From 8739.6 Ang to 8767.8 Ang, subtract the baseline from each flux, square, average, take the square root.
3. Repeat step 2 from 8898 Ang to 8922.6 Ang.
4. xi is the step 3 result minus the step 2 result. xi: -0.6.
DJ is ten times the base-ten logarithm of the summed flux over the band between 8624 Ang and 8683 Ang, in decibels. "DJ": 24.4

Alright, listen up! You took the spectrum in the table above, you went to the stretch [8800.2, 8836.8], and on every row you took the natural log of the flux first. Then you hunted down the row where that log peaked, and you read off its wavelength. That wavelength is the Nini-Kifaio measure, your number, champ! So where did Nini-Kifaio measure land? 8834.73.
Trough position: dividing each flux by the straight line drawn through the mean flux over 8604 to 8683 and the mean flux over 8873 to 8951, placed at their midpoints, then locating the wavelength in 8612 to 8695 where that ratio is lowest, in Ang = 8617.74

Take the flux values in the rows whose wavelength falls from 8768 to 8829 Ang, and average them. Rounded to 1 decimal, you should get 19.6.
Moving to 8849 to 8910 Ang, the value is 19.9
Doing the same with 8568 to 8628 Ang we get 18.1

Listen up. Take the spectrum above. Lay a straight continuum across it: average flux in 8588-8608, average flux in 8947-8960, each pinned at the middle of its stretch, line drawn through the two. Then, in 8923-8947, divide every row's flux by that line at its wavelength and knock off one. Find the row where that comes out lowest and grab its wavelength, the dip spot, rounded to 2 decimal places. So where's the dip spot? 8937.03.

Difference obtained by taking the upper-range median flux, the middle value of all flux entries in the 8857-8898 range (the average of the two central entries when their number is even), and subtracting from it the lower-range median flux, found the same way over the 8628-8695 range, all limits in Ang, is 1.5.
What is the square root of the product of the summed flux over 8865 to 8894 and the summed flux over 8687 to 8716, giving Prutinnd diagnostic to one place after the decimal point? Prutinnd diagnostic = 135.9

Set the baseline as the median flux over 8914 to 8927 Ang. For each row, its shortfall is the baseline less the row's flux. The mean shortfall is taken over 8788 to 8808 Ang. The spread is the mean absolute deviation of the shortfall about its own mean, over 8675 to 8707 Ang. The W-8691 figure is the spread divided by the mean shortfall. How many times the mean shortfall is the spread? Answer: 0.14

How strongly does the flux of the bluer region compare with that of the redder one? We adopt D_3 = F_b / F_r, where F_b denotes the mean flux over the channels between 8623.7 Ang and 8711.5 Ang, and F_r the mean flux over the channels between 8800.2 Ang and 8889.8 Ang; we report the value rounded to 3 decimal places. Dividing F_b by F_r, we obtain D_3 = 0.926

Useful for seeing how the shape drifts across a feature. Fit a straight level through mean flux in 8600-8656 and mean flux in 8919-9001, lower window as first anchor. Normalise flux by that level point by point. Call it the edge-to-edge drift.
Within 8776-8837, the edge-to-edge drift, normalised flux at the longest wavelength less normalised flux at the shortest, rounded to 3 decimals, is -0.015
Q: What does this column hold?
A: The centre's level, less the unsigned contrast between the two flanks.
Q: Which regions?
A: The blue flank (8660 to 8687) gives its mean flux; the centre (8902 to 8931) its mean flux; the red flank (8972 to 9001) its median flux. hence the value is 20.1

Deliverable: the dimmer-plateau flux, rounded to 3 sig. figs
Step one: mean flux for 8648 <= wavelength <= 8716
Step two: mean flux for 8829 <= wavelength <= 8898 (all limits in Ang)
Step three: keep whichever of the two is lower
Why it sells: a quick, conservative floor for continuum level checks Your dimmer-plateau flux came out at 18.6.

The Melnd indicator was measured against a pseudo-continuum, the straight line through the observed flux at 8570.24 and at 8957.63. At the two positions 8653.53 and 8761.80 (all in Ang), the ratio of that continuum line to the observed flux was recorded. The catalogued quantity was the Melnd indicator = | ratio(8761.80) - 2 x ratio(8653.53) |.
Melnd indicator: 0.99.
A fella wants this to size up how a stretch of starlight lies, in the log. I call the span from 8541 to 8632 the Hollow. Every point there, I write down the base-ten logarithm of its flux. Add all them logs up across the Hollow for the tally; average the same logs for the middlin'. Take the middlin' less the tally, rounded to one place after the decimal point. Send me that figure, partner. -27.7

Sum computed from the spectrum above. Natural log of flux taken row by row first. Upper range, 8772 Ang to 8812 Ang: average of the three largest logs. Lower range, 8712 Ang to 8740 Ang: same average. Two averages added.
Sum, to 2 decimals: 5.98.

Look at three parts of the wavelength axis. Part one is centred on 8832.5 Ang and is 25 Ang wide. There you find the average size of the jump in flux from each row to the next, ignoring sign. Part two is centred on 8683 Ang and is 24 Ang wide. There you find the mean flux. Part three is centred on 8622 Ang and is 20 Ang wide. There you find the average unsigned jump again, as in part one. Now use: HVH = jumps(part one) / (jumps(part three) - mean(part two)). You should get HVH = -0.042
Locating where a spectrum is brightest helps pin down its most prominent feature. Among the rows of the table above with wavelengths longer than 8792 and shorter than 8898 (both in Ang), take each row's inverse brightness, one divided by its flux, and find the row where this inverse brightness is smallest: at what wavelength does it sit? 8887.78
